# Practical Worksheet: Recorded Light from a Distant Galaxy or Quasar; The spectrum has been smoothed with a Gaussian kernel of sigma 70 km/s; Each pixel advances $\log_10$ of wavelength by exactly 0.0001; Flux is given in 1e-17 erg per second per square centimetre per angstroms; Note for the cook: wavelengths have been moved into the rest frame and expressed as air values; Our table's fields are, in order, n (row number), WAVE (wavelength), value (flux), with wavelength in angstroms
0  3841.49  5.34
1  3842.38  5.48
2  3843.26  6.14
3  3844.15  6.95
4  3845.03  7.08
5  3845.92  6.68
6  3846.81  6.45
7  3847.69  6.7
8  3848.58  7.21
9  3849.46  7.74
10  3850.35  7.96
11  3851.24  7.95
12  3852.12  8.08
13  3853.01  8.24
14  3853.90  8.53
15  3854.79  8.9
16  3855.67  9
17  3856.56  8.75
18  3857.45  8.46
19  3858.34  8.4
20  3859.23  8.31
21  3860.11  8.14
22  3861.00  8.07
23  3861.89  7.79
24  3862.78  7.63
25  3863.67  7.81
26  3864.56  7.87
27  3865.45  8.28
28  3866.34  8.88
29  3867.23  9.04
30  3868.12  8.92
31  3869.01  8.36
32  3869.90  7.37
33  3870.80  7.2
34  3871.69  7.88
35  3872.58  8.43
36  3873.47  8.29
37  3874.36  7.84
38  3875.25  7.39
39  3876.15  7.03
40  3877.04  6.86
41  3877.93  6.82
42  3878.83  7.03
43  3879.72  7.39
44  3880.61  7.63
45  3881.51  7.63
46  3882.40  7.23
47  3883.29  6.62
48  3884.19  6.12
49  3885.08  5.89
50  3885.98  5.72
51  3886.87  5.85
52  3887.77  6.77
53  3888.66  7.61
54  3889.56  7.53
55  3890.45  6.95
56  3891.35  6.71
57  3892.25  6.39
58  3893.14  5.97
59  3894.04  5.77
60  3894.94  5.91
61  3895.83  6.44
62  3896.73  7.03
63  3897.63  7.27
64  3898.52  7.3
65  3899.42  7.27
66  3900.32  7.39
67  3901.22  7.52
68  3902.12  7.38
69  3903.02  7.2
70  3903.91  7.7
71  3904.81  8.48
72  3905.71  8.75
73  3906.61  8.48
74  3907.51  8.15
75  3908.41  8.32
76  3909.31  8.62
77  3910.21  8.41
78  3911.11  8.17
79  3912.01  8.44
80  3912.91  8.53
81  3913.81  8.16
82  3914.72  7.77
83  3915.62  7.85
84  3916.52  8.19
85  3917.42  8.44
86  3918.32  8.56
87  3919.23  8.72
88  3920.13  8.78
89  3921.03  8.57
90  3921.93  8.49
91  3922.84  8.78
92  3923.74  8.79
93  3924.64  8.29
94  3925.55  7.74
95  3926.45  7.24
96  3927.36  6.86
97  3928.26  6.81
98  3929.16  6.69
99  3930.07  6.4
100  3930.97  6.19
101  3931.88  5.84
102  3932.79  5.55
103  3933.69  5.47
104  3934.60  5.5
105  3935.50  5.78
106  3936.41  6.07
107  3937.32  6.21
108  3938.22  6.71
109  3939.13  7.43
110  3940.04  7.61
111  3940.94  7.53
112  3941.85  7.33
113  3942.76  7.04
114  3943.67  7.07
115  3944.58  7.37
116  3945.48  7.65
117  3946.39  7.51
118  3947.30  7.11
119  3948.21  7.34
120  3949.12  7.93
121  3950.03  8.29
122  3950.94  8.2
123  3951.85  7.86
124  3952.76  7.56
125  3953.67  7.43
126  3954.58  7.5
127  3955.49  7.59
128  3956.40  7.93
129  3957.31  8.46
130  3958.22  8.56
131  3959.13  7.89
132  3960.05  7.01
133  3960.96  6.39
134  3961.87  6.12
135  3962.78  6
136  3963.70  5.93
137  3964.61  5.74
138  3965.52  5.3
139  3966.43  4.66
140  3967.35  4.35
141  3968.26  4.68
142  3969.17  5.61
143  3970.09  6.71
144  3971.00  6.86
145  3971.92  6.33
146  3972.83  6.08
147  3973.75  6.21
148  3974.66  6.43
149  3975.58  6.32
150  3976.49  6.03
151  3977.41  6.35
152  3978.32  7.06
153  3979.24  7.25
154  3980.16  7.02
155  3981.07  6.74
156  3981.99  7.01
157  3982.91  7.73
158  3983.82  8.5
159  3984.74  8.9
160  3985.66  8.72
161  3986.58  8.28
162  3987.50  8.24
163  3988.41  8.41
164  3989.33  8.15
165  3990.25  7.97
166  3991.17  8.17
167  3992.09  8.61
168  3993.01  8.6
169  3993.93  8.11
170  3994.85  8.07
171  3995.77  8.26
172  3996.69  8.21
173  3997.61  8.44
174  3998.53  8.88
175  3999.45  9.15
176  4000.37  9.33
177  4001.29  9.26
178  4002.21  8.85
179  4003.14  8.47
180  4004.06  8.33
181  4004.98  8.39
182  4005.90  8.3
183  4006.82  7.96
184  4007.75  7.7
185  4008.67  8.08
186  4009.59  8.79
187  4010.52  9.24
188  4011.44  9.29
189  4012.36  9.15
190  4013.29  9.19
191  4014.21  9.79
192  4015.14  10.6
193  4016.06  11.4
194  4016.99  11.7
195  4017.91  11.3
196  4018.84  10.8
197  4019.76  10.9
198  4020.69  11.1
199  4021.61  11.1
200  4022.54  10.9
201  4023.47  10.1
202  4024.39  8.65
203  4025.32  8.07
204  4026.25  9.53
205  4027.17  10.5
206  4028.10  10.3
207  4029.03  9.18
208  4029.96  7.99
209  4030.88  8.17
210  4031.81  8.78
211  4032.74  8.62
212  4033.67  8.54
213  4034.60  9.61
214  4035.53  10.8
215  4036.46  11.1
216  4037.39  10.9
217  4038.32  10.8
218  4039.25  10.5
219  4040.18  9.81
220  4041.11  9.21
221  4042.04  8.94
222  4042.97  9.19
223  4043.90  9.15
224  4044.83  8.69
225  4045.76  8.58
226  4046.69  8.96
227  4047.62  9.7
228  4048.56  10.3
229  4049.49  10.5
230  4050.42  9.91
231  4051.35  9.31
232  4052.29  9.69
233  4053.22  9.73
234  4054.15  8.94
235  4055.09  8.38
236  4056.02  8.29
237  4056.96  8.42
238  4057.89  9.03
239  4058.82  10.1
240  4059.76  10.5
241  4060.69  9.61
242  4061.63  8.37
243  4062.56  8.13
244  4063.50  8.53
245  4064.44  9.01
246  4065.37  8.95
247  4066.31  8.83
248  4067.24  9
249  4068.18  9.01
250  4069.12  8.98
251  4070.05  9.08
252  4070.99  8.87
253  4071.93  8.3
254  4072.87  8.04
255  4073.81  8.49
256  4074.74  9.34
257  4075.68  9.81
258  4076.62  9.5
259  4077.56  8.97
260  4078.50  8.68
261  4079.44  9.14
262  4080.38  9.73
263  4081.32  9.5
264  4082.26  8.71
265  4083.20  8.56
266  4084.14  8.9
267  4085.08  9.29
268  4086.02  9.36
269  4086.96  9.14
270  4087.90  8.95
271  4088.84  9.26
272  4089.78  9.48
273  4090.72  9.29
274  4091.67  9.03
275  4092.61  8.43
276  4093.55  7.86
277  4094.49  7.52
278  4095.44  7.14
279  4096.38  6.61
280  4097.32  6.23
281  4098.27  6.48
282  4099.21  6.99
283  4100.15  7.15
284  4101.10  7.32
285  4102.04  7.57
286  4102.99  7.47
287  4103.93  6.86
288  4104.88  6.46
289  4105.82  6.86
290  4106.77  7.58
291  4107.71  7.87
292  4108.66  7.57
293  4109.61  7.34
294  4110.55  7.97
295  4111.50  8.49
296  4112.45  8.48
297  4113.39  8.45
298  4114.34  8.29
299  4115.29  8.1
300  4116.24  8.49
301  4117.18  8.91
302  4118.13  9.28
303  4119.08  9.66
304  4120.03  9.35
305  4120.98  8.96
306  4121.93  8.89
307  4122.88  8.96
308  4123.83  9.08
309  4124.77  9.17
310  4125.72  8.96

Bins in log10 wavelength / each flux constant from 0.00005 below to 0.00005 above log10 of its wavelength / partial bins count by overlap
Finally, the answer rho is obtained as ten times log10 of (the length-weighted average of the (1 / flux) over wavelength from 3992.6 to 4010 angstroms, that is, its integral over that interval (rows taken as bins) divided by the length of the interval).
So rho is -9.27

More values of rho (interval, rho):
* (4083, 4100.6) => -9.04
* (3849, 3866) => -9.13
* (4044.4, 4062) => -9.67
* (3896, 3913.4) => -8.95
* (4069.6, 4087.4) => -9.54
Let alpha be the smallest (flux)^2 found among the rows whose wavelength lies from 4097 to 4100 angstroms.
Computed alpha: 39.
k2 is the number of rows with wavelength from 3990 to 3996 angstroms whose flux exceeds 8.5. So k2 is 2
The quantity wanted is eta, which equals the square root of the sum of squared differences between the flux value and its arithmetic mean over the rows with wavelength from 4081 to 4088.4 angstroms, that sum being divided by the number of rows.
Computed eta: 0.31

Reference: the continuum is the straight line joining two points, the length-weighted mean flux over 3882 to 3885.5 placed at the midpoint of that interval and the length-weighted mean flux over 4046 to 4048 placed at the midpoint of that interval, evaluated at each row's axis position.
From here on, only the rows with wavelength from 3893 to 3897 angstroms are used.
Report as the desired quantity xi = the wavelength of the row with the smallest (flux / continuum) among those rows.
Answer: 3894.04 angstroms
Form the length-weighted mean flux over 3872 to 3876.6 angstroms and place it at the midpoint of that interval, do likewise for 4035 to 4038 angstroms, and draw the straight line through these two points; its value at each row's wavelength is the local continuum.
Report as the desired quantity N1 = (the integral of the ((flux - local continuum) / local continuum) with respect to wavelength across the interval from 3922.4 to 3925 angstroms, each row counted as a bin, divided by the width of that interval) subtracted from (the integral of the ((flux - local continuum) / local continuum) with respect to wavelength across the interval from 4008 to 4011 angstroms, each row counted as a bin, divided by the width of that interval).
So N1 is -0.16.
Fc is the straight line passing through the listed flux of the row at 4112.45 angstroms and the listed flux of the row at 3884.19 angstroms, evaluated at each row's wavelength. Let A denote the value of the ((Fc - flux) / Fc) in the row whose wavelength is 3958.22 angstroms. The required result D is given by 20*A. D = -5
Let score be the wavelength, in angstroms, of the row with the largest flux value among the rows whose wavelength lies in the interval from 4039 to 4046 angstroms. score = 4039.25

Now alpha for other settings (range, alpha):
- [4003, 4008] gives 59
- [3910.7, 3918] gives 60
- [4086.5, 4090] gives 80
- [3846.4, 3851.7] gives 42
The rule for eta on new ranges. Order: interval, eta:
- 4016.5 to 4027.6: 1.06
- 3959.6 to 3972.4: 0.81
